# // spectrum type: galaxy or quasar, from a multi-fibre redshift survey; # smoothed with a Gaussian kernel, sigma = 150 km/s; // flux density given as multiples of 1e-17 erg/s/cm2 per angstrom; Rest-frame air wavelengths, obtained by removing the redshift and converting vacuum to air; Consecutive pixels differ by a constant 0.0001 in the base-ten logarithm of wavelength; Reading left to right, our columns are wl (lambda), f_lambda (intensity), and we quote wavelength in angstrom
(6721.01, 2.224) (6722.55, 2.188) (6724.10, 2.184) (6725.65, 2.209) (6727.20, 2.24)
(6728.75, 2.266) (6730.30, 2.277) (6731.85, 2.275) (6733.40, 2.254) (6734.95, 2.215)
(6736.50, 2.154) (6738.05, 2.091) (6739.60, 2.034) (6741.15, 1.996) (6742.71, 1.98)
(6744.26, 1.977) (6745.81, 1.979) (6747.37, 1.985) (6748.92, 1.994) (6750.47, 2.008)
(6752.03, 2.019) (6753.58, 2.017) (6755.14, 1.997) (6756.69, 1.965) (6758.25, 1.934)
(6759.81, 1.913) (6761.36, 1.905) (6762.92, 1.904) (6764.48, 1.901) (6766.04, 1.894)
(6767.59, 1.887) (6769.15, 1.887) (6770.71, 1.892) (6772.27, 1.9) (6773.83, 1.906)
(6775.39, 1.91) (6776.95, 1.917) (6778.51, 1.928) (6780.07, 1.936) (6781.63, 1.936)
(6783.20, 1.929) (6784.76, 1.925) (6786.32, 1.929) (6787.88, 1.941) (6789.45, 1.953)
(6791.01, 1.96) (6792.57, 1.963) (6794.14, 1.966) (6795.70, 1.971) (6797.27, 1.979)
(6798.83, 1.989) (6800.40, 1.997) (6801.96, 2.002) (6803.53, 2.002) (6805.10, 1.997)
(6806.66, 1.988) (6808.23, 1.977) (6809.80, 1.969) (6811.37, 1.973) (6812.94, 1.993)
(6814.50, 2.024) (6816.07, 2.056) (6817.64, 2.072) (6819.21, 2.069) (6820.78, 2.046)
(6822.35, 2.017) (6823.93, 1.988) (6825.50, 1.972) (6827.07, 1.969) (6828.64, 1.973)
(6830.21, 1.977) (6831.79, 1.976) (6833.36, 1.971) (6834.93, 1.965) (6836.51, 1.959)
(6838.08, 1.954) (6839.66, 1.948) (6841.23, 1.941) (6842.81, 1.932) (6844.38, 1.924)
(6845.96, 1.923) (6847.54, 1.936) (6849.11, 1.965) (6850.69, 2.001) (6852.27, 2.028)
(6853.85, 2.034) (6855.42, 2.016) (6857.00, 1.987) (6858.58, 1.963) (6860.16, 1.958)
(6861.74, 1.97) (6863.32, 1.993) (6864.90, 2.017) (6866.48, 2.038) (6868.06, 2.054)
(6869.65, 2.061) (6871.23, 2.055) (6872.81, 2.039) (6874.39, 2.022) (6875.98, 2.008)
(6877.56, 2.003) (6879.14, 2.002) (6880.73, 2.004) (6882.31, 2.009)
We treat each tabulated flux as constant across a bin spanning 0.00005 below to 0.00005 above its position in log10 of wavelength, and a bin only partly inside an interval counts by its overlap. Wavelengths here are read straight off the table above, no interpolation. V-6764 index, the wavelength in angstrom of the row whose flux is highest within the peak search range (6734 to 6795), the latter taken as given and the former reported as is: 6734.95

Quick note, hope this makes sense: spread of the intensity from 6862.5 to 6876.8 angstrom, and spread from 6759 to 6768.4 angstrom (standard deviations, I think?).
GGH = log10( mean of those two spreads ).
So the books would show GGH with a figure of -1.8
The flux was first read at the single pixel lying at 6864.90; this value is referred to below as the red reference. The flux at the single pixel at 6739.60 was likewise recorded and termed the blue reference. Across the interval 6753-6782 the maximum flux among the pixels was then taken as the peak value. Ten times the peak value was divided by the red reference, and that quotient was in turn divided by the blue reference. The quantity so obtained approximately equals 4.92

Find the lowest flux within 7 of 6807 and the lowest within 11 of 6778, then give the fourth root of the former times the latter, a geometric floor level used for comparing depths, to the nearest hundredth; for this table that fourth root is 1.39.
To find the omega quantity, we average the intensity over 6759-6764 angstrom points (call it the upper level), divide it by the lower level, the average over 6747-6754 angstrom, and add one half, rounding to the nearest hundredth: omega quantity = 1.45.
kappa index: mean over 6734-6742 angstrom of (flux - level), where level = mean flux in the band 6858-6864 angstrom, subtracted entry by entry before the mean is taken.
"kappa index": 0.13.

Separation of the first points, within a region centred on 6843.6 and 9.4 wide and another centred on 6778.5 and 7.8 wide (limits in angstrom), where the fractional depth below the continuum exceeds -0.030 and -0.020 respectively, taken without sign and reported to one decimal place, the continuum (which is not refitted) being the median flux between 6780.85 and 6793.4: 64.3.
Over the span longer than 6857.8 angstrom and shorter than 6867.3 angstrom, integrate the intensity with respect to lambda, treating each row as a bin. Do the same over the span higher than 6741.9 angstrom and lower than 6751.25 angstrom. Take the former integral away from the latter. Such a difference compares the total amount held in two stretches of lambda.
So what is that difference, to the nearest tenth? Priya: -0.3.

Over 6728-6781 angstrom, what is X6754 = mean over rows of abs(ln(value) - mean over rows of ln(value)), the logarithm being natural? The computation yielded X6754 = 0.0451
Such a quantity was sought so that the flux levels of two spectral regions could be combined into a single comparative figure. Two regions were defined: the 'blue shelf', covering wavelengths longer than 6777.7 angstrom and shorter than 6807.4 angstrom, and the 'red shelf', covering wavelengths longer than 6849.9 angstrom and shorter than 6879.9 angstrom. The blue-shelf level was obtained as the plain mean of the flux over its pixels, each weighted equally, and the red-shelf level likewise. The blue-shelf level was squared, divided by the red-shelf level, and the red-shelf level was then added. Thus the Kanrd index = 3.93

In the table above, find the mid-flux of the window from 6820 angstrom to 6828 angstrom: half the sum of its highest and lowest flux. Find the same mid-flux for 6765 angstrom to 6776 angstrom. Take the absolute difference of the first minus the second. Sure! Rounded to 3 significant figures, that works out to 0.109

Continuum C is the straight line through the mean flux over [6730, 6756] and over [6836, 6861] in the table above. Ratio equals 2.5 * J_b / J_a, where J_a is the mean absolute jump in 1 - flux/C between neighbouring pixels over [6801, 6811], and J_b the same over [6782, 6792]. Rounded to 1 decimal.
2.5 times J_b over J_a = 3.8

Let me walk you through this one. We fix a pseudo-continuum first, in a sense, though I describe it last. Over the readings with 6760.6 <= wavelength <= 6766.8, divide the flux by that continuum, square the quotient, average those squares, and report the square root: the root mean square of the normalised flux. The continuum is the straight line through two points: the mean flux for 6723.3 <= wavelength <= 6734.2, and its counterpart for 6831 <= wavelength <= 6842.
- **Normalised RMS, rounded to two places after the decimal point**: 0.88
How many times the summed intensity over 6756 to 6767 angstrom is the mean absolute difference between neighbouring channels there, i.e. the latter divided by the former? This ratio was 0.0009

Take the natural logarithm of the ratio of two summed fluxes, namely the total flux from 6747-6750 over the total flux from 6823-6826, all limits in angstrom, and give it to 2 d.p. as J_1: 0.00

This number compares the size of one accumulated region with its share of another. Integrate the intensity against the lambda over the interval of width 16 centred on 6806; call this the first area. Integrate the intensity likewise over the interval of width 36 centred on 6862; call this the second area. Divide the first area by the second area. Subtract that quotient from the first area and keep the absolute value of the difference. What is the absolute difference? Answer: 31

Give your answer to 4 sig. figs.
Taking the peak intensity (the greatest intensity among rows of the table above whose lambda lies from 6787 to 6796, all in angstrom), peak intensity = 1.971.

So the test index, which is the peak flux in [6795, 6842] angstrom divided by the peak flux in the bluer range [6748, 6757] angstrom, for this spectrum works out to 1.03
